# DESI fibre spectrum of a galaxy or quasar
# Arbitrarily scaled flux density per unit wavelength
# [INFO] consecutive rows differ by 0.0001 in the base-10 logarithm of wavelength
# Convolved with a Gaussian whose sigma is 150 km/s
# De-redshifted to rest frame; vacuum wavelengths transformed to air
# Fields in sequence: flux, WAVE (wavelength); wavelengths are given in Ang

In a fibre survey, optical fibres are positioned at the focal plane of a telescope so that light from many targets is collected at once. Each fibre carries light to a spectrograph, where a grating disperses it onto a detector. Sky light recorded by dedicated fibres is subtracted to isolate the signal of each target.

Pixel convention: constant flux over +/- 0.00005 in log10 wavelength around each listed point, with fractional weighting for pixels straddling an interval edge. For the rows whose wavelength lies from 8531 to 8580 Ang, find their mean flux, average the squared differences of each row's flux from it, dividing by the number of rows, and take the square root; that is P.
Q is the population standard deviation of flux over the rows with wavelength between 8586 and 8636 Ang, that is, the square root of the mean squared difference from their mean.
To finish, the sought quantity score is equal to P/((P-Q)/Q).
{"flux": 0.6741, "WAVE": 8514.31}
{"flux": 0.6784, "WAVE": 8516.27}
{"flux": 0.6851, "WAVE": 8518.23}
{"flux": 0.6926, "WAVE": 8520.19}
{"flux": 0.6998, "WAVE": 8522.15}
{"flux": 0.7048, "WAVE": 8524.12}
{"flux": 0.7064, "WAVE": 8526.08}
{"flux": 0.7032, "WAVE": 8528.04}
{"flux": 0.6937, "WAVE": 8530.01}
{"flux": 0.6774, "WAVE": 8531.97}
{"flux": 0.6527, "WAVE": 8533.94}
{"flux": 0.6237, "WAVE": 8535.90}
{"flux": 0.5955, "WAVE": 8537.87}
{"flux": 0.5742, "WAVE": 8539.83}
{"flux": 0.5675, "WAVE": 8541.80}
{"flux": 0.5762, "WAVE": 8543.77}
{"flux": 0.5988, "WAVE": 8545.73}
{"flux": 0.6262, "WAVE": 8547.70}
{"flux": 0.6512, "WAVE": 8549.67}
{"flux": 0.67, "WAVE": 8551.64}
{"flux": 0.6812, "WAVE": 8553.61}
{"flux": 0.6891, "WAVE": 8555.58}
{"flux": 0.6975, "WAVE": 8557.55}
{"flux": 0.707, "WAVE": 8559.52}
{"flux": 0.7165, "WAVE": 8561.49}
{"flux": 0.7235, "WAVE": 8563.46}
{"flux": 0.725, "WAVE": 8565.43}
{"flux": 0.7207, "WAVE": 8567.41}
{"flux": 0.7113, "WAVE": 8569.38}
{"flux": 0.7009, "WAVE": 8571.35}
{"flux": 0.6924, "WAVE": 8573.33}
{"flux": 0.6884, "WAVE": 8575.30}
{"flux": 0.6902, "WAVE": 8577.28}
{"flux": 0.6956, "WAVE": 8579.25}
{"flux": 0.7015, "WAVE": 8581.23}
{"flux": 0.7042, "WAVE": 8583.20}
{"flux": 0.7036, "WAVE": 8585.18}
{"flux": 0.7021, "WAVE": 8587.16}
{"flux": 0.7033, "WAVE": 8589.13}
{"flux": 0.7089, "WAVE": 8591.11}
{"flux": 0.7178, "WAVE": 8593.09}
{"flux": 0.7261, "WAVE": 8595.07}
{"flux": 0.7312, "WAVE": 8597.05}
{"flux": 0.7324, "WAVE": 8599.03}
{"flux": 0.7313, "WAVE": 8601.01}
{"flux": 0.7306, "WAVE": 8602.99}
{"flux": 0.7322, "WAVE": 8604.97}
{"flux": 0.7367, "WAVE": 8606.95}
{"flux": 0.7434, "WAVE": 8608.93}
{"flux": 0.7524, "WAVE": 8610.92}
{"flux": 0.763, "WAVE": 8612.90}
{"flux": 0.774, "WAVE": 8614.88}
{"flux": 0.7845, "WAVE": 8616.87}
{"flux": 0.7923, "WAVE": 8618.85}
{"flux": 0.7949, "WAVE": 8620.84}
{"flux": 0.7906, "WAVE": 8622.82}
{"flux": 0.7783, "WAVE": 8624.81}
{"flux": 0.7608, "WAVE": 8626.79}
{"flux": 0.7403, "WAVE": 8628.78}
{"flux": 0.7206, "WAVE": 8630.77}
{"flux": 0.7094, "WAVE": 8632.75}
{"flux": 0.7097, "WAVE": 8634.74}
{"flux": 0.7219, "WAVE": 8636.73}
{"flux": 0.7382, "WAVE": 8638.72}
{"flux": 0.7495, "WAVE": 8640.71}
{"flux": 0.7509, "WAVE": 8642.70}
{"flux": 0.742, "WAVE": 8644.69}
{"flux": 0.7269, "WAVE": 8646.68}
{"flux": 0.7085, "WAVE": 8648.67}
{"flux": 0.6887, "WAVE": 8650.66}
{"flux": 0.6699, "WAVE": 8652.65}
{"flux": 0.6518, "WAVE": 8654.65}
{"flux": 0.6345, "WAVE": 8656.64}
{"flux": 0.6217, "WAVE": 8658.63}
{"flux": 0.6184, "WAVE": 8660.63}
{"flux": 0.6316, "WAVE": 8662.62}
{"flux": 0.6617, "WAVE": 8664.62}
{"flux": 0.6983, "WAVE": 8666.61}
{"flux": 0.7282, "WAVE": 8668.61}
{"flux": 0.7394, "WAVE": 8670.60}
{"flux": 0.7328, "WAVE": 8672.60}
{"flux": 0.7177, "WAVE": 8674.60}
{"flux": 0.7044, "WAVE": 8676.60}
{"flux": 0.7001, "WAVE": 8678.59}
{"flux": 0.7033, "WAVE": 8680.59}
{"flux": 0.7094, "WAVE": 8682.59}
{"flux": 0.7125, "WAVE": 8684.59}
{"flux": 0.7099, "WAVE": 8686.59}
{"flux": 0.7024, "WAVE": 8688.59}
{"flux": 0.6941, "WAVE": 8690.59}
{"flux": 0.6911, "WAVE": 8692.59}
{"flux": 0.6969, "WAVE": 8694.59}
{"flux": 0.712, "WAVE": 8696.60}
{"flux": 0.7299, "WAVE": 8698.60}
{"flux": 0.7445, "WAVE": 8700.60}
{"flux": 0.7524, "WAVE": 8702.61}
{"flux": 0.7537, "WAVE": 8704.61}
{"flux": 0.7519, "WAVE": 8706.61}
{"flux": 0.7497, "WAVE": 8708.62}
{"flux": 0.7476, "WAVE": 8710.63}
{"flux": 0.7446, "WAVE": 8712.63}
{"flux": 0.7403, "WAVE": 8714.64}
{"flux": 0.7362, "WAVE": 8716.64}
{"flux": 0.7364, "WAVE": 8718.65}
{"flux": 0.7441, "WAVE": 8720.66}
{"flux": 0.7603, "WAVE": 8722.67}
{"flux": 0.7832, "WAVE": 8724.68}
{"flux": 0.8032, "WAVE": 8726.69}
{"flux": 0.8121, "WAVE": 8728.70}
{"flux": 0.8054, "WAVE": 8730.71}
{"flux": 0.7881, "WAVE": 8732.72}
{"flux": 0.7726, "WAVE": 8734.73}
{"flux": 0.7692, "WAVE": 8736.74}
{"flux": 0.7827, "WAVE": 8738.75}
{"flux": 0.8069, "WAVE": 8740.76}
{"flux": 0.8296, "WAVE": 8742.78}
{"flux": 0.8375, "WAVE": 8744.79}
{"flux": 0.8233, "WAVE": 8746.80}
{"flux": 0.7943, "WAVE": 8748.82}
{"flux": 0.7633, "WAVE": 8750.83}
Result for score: 0.07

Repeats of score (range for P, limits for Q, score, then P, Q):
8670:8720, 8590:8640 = -0.09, 0.021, 0.0269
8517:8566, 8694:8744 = 0.09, 0.049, 0.0319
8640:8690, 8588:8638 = 0.10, 0.039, 0.0280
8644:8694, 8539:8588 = -0.14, 0.036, 0.0477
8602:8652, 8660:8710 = -0.17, 0.028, 0.0337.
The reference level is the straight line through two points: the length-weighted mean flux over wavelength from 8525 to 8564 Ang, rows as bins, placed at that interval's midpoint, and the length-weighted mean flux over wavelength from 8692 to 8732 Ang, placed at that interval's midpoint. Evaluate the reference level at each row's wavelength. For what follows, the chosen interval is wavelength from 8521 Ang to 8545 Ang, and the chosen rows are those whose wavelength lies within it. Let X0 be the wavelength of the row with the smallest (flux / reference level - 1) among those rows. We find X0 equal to 8541.80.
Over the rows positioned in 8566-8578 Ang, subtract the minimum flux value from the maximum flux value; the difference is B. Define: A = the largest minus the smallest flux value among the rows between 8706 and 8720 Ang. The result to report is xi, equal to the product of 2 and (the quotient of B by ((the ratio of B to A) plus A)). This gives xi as 0.03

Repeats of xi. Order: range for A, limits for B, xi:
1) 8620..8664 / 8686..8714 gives 0.24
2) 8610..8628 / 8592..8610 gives 0.08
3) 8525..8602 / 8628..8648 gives 0.20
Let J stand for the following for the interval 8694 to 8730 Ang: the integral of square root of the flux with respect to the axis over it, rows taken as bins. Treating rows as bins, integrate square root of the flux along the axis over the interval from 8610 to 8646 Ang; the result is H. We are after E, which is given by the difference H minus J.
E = 0.1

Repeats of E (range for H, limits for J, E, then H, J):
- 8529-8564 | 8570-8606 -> -2.1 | 28.2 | 30.4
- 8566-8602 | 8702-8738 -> -1.2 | 30.3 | 31.5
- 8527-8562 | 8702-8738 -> -3.3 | 28.2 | 31.5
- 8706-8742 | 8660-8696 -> 1.5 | 31.6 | 30.1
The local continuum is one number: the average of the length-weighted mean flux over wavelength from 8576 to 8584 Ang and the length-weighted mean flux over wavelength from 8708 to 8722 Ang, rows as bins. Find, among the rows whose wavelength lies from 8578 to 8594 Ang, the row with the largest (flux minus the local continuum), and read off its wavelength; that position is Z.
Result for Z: 8593.09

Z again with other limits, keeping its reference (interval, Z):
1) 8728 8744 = 8742.78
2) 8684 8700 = 8698.60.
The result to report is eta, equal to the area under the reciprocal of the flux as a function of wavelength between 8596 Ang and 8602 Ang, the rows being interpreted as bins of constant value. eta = 8.20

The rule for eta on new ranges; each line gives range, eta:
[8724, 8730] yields 7.49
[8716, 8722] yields 8.10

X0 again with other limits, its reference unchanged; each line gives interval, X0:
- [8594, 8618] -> 8602.99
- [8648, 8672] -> 8660.63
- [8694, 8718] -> 8694.59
